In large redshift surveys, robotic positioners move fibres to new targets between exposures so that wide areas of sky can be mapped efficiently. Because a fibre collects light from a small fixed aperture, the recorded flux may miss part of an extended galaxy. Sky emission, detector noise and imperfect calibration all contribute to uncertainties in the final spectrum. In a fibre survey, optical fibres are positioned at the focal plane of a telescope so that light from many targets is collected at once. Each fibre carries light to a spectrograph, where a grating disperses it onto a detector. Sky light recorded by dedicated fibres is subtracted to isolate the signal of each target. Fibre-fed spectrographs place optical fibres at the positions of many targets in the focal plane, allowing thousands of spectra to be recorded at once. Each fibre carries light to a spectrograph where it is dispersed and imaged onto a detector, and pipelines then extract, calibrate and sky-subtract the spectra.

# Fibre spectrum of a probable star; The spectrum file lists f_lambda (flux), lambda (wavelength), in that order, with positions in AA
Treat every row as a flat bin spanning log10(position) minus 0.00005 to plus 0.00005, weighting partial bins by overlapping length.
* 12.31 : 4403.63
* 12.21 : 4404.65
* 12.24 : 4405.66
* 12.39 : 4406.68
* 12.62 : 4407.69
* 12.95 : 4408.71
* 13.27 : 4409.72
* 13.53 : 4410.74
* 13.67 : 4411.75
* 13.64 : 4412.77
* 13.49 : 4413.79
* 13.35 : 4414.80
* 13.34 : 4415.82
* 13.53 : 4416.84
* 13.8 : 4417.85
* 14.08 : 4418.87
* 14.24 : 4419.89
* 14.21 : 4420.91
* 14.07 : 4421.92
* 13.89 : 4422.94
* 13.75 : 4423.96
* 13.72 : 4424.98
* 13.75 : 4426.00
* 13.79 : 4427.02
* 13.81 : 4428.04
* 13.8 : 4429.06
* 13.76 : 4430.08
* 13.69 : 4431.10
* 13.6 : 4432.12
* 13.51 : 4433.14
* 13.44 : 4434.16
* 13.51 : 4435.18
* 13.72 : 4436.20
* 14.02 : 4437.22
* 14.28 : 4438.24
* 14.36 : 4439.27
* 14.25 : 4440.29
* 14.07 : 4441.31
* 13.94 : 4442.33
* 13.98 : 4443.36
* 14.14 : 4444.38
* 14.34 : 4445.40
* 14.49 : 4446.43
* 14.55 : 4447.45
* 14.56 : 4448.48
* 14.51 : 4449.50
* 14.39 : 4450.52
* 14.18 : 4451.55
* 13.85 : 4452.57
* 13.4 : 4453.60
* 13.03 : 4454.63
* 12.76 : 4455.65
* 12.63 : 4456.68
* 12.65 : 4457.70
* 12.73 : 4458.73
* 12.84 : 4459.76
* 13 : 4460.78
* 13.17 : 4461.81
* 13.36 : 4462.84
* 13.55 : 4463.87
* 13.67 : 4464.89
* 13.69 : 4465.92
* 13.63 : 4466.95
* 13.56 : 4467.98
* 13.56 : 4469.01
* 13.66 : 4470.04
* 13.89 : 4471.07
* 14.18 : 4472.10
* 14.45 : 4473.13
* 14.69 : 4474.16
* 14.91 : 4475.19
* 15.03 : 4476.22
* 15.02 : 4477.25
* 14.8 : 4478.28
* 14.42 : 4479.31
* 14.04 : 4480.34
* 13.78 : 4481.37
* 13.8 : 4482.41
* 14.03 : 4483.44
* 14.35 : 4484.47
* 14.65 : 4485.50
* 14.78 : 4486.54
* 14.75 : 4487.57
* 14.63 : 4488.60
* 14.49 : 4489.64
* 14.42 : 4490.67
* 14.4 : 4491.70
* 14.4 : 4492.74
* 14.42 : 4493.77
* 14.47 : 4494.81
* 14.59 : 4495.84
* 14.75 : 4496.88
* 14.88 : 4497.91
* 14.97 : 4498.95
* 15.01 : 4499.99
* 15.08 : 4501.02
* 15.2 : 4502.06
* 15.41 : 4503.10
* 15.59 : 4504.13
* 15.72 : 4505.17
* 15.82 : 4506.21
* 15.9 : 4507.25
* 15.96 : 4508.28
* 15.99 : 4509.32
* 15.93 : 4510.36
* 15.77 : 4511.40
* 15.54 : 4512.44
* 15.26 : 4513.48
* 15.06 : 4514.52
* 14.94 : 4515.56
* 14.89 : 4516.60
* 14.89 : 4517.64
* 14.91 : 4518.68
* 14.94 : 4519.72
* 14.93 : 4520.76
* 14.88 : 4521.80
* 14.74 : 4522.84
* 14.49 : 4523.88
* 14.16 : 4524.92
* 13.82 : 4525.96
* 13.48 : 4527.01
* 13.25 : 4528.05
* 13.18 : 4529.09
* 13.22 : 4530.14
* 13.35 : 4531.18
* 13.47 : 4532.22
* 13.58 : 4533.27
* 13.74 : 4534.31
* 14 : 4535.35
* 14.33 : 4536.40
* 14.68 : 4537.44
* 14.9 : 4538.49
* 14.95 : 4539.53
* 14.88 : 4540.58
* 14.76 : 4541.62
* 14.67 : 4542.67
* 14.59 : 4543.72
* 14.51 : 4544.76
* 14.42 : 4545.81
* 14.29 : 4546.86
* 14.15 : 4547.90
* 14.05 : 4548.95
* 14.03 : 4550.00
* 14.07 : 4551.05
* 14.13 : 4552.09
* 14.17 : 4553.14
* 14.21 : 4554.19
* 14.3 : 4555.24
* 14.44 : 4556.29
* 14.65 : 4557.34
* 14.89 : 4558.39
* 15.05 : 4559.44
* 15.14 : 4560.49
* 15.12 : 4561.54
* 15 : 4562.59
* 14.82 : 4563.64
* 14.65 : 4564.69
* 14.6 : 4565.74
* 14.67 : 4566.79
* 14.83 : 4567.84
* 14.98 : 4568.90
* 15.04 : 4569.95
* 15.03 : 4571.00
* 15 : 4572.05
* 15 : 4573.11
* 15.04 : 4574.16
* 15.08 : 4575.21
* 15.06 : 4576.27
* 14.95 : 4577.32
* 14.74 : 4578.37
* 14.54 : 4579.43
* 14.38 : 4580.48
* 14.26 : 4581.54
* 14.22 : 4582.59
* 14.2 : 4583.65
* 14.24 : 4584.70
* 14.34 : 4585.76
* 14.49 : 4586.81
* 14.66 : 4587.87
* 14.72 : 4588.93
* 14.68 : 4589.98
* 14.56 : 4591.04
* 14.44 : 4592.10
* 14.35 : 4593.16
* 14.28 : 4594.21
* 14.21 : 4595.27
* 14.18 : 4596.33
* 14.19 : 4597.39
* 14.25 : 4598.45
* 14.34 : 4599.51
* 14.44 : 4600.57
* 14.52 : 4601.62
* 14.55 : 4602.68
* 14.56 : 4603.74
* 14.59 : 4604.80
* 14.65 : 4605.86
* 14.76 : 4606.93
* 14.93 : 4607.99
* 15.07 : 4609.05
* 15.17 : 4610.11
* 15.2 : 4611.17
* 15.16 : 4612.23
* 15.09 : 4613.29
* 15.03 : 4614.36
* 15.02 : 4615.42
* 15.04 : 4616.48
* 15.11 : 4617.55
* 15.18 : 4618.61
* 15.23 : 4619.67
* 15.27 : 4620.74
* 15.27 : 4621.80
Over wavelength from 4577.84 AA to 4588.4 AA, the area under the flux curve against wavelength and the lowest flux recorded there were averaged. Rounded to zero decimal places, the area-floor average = 83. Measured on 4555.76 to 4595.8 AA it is 301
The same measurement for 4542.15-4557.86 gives 119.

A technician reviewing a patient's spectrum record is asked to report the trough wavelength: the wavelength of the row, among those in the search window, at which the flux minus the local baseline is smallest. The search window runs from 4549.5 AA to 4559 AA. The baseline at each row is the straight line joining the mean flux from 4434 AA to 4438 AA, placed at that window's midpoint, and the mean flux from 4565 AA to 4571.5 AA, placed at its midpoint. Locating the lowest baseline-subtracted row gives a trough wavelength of 4550.00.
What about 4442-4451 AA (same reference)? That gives 4442.33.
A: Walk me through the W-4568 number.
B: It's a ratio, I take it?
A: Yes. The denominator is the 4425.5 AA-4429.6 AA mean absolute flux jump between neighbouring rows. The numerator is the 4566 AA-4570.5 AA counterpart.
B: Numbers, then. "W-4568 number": 5.3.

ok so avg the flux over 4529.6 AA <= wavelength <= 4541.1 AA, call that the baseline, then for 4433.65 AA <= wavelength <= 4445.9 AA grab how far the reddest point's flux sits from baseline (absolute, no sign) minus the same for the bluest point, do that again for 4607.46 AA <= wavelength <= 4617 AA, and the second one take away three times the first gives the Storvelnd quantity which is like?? 1.4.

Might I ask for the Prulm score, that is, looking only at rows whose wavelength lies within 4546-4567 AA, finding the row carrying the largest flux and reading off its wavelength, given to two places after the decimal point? 4560.49 AA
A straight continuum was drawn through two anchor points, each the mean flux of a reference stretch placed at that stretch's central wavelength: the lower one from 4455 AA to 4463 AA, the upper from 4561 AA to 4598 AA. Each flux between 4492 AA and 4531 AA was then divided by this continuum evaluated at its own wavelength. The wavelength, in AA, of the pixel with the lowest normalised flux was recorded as 4529.09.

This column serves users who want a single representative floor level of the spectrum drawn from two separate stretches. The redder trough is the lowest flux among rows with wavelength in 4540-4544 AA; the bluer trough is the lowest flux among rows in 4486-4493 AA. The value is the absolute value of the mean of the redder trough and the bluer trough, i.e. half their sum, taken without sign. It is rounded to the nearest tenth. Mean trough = 14.5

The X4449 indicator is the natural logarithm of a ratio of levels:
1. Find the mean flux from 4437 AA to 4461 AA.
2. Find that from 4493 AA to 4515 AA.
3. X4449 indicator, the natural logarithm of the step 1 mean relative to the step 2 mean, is -0.10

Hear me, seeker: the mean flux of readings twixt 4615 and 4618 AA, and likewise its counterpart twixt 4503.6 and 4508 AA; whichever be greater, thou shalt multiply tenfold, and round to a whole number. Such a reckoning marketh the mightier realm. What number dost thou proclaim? 158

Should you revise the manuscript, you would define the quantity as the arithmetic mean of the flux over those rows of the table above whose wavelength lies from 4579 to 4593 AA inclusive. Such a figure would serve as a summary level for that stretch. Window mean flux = 14.4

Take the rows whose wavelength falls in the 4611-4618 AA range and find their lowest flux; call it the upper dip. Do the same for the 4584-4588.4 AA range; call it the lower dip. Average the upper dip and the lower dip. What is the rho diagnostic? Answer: 14.6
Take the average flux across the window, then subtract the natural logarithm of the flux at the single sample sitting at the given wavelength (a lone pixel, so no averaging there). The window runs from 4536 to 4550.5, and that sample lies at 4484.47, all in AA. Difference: 11.85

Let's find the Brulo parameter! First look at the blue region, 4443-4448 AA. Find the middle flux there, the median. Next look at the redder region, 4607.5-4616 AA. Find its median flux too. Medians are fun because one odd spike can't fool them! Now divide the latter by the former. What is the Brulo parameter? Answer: 1.05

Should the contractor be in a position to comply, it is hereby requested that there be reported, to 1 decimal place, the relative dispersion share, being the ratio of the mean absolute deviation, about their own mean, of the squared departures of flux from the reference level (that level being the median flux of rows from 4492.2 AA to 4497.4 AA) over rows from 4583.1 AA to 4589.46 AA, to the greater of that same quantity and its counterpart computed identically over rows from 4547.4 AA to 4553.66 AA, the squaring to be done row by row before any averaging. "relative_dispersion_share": 0.6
